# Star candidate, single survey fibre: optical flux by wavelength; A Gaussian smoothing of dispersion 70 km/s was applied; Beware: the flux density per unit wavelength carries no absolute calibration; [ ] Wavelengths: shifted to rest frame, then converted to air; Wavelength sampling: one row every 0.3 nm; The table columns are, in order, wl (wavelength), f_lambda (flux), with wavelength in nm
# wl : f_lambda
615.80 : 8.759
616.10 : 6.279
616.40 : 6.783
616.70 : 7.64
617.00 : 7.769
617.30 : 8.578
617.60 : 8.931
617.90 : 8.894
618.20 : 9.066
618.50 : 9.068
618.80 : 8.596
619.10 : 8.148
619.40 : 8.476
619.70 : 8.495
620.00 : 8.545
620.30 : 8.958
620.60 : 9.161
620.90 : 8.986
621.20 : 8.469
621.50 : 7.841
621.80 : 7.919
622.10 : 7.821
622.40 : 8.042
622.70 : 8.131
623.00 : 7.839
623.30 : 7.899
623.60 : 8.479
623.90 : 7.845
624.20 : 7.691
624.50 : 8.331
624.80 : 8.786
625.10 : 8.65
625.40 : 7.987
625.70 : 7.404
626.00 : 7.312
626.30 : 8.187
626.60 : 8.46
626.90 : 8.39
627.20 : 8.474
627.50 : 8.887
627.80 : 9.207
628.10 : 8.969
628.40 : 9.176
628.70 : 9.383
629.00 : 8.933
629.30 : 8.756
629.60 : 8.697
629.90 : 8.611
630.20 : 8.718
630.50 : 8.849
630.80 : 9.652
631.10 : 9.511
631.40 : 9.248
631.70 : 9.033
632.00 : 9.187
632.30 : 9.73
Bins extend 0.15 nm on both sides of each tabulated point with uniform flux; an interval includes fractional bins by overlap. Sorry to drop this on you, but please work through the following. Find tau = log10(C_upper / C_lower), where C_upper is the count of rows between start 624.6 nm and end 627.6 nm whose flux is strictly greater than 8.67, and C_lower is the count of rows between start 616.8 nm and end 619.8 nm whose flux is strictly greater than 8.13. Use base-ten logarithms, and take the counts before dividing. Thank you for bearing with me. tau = -0.65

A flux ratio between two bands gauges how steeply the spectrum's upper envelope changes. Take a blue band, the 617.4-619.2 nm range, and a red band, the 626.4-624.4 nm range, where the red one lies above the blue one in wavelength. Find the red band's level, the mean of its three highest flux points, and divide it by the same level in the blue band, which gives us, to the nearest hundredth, 0.95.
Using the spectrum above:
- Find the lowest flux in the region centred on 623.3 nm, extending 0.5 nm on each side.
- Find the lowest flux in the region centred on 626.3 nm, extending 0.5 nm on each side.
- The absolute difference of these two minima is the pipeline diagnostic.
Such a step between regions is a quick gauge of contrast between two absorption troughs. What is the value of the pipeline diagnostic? 0.53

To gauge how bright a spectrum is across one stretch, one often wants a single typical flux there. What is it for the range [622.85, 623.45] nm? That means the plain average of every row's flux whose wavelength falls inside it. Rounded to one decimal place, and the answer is 7.9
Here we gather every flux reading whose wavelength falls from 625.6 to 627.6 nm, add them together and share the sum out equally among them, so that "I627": 8.16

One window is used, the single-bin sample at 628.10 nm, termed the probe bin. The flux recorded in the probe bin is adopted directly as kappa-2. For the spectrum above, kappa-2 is 8.969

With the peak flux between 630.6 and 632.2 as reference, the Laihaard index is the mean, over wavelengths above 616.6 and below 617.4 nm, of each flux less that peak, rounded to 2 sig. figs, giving -1.7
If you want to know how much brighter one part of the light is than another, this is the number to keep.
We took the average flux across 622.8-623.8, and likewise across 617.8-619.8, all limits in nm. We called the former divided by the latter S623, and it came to 0.93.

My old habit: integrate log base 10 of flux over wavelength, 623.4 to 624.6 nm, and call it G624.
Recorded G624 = 1.1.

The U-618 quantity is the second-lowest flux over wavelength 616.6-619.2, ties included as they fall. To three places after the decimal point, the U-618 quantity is 7.769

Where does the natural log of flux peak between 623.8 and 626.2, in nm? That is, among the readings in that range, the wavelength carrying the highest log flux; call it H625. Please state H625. 624.80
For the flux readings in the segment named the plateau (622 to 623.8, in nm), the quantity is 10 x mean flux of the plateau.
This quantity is 80.4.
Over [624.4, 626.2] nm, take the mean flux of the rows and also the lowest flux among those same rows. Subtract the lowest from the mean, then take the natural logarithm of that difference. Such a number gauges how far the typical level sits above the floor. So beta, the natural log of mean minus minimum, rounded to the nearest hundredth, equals -0.27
